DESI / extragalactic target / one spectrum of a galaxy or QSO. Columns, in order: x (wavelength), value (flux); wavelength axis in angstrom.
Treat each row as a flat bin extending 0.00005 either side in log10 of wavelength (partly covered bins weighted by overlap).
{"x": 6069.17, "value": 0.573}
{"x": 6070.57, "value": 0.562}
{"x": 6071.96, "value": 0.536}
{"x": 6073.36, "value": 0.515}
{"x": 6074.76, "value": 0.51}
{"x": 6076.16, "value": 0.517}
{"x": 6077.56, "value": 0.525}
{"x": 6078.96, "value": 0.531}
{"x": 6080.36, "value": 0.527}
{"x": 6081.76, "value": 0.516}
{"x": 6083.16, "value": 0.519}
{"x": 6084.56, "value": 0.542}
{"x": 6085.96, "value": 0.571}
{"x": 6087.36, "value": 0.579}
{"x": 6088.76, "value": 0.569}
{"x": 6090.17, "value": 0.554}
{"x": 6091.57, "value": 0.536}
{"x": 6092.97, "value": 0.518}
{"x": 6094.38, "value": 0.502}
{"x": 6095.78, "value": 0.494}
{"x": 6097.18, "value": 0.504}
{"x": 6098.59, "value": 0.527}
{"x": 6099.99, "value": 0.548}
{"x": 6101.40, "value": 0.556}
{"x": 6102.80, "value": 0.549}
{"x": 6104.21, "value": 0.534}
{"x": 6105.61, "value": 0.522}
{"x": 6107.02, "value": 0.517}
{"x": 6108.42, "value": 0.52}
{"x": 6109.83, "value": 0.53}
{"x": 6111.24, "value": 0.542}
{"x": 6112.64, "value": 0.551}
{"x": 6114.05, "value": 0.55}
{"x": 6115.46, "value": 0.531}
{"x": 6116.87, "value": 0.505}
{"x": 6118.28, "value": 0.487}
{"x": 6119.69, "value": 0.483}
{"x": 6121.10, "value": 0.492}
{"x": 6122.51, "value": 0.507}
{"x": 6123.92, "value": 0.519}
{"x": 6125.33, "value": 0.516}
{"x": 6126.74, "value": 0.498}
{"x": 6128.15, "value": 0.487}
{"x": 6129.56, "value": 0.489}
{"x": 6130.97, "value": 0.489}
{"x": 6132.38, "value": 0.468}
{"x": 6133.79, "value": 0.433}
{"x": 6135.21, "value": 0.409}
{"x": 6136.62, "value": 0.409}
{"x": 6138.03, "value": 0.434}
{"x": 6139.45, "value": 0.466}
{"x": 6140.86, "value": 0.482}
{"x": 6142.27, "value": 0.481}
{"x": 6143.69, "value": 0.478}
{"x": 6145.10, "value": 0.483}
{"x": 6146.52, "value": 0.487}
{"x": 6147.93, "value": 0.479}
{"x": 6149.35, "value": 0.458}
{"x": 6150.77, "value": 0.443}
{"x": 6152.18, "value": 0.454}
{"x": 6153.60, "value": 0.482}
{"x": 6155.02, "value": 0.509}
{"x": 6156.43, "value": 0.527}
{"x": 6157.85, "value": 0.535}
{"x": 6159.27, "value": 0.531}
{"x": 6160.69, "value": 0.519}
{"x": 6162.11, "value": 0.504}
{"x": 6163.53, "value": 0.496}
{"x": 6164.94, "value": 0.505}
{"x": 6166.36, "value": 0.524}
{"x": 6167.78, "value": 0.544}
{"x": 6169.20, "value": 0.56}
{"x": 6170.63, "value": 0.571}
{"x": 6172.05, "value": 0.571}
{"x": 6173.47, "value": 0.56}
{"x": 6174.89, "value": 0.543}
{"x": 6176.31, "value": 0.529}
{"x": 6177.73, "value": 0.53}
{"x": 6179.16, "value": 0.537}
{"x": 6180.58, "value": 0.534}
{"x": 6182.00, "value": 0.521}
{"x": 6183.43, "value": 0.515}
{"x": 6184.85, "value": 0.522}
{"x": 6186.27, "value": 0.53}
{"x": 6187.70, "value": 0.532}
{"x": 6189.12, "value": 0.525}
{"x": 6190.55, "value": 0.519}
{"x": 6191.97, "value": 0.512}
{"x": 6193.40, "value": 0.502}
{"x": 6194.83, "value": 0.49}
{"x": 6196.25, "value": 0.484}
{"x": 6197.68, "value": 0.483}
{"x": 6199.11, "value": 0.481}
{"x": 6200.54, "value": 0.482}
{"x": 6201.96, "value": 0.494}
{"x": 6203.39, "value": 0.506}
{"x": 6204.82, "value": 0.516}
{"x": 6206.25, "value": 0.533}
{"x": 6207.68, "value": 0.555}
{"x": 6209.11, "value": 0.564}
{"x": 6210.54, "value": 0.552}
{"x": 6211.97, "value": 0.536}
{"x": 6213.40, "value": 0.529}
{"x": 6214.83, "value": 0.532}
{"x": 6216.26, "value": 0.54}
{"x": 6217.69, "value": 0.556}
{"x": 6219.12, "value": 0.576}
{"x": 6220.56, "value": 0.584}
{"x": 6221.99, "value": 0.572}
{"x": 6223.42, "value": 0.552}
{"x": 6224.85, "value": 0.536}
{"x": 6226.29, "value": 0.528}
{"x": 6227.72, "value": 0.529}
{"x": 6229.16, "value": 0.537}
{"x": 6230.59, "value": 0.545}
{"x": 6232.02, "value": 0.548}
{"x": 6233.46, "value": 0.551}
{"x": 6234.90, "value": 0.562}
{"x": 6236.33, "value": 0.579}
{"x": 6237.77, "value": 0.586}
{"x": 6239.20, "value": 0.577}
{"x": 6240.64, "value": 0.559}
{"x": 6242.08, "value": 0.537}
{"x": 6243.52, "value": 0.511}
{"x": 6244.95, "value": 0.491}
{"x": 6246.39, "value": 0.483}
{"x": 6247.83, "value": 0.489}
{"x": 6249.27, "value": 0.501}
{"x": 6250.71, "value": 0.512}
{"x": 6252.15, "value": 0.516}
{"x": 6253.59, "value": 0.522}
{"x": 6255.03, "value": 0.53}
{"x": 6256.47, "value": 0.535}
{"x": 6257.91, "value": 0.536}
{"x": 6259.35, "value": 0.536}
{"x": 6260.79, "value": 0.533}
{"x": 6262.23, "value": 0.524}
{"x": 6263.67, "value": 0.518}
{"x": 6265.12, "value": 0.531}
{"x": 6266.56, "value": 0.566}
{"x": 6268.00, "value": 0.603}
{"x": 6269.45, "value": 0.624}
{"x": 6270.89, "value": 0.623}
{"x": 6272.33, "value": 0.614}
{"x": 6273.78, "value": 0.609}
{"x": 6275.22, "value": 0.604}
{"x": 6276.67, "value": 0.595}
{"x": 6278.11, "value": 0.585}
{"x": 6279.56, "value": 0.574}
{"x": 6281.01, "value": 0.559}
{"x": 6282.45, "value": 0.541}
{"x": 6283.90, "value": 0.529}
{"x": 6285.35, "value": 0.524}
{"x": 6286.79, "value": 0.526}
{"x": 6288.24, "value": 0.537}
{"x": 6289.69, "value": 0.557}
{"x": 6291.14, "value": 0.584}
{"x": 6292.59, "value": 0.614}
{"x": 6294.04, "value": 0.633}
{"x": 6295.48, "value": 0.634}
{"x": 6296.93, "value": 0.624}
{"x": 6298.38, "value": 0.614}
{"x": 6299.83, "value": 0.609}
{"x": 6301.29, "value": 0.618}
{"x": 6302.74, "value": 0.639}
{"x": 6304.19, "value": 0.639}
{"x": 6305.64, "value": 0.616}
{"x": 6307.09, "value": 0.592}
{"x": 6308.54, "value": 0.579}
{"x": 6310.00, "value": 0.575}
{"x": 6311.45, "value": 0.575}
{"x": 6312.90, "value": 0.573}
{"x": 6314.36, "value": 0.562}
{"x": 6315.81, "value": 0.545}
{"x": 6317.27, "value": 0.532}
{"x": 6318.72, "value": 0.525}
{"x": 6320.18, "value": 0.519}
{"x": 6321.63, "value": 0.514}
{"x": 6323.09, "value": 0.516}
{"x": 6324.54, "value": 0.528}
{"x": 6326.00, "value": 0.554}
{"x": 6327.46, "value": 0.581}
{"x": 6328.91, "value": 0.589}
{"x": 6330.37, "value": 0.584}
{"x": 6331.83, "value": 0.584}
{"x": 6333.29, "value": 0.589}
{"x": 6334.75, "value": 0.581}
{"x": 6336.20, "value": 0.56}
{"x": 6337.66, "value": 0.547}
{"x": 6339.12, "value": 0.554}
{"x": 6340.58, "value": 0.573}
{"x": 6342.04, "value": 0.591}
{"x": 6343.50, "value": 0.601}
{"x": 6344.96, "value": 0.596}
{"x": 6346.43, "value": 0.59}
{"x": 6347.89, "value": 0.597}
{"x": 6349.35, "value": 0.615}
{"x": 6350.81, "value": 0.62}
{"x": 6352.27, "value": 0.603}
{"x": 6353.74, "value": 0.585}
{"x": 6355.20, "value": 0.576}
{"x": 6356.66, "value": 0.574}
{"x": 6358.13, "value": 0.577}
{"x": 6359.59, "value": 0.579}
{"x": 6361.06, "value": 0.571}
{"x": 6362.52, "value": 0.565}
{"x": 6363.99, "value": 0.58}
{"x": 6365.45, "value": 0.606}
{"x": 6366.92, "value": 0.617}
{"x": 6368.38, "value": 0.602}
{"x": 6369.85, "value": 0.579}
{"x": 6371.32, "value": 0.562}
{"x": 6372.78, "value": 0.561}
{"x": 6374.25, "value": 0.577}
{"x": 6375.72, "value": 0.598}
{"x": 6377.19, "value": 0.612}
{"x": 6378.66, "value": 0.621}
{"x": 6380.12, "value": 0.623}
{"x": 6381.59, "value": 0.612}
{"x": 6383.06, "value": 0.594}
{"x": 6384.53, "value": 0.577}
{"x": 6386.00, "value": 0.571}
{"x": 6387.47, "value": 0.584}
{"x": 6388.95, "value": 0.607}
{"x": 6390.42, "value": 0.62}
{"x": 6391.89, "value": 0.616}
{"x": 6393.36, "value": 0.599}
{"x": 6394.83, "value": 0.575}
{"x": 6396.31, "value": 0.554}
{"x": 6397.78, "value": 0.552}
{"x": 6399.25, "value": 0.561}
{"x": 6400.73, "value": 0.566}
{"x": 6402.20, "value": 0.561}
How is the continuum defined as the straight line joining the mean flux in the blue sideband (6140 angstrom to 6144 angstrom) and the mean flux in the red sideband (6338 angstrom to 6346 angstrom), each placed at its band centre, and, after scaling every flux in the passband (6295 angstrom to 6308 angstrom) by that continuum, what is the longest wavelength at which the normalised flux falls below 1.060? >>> 6307.09 angstrom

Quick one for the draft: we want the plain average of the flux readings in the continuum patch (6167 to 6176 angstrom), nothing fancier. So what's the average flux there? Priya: 0.56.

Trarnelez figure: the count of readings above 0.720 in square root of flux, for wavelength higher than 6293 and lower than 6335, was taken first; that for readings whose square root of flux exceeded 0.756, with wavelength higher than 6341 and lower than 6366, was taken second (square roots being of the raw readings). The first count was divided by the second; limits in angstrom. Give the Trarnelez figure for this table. 1.8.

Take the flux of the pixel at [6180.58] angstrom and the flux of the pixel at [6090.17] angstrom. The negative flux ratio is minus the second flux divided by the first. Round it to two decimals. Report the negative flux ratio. -1.04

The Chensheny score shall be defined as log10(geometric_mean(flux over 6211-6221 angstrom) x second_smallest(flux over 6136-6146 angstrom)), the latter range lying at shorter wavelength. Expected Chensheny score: -0.62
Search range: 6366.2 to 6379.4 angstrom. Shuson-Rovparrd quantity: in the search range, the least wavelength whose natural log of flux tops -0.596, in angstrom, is 6366.92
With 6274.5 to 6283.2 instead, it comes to 6275.22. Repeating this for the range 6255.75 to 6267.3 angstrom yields 6266.56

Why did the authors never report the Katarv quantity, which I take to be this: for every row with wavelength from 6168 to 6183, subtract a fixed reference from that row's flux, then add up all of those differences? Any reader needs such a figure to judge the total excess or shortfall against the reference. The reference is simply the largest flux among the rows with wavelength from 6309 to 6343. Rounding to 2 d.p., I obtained -0.45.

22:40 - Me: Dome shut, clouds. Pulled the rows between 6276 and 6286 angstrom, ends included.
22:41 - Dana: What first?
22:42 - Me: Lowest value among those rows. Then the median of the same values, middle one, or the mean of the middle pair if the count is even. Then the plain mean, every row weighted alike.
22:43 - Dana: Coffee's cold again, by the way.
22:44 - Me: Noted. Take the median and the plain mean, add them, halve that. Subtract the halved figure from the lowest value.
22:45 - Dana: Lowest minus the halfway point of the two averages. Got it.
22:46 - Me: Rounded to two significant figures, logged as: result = -0.035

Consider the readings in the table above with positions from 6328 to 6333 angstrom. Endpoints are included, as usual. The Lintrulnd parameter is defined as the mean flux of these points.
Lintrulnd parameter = 0.586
